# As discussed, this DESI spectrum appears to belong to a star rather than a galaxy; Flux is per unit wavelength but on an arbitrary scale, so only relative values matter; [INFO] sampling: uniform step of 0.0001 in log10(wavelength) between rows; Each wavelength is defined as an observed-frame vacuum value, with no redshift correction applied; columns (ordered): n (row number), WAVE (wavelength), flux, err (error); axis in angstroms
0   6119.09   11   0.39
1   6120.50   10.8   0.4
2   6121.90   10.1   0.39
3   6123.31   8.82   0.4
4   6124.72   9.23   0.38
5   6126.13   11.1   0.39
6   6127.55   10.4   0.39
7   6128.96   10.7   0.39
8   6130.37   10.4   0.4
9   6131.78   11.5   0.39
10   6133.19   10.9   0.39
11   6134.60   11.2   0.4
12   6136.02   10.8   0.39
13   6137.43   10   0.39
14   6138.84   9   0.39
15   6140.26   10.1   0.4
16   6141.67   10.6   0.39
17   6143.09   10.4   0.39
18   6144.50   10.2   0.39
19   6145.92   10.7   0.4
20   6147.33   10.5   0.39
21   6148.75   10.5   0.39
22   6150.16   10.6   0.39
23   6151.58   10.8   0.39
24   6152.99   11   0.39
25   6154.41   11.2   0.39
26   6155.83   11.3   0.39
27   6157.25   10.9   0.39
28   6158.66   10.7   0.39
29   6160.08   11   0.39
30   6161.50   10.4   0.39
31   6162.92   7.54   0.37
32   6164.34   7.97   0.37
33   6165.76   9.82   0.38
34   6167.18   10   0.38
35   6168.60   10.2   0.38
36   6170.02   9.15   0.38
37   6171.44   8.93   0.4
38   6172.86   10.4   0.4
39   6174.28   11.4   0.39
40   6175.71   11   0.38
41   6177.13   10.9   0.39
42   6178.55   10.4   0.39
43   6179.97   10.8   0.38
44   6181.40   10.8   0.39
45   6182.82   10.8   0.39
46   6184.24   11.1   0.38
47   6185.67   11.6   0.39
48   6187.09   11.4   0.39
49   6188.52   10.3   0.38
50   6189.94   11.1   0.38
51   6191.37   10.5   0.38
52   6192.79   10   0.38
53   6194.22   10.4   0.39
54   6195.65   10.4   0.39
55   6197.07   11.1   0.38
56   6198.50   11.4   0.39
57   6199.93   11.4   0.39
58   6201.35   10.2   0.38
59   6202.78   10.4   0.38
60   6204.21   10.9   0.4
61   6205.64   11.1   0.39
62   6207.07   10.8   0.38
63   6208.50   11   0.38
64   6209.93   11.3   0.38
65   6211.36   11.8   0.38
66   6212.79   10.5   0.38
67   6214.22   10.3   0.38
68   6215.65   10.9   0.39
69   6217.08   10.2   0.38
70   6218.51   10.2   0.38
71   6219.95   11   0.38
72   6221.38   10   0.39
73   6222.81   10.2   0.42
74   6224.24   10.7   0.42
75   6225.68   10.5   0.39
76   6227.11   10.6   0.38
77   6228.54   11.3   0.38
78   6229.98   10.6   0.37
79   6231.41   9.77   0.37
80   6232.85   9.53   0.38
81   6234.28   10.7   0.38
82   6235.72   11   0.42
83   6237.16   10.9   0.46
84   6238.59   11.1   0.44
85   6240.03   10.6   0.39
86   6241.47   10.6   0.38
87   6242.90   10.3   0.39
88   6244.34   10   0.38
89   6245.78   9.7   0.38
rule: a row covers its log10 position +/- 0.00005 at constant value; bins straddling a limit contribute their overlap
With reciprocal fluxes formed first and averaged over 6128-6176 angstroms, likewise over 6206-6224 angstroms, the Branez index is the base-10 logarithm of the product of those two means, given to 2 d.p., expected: -2.04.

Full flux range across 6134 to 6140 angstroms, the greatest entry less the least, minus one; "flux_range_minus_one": 1.20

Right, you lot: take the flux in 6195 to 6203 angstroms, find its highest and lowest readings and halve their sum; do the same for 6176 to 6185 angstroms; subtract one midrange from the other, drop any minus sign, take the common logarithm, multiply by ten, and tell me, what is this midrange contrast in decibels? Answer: -13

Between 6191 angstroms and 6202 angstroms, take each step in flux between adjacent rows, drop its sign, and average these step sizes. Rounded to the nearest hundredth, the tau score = 0.44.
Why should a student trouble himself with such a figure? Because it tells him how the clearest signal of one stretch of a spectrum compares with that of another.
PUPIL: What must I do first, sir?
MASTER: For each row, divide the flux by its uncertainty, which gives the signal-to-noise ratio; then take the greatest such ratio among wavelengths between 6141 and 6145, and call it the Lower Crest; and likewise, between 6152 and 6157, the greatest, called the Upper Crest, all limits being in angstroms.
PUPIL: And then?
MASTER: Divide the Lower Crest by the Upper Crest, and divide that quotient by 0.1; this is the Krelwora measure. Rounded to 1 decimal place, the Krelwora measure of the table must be 9.4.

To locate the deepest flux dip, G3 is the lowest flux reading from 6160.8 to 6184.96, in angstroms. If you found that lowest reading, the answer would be 7.54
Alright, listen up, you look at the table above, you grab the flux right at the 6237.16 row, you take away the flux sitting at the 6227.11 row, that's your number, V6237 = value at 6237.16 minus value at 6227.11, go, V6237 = 0.3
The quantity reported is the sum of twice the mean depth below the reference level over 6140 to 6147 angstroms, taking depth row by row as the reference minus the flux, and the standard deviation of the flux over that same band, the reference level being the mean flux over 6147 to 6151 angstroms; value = 0.5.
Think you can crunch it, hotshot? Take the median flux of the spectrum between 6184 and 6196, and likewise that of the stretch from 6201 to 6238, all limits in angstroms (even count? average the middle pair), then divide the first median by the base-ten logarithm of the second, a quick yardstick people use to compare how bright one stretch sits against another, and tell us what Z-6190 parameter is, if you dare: 10.2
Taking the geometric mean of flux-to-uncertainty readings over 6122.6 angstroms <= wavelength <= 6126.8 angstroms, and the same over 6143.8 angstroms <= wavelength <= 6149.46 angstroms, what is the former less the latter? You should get -2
